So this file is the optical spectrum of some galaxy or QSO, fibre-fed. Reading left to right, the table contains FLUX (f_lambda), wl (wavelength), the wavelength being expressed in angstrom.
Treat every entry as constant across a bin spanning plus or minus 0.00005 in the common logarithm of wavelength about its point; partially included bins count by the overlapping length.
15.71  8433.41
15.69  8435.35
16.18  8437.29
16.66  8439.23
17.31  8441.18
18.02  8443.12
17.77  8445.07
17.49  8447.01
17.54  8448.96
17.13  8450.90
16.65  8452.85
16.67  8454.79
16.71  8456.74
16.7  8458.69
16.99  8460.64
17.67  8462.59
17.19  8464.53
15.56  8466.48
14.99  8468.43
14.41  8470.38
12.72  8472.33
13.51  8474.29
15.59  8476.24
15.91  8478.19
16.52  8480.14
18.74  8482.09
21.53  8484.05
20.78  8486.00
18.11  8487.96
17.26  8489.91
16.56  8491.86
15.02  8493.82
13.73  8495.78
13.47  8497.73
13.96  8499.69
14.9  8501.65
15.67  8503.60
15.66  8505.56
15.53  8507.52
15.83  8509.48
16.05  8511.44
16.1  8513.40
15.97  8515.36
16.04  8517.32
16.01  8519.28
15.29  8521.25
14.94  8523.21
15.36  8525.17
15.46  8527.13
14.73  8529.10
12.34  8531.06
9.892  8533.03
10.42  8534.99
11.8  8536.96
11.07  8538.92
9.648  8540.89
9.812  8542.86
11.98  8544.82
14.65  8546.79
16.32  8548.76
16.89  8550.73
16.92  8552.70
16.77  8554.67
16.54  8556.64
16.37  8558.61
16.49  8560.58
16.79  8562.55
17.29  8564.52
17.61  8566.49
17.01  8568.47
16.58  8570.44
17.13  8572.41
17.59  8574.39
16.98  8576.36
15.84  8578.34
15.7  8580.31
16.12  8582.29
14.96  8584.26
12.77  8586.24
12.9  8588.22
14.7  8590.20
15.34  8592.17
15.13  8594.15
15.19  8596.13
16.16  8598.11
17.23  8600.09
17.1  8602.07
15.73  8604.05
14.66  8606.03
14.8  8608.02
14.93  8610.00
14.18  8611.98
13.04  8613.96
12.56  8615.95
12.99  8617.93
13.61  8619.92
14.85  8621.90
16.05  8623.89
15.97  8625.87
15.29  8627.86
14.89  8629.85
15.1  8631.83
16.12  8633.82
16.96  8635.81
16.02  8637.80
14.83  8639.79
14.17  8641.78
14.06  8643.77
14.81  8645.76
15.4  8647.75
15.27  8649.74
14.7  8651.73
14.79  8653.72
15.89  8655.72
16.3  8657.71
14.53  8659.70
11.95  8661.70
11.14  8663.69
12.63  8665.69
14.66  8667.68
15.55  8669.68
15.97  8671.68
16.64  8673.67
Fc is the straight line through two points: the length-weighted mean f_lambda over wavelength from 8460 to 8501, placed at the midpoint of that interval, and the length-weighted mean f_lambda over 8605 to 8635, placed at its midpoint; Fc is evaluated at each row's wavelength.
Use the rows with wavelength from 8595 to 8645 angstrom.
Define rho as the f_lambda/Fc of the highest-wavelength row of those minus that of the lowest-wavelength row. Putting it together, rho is 0.0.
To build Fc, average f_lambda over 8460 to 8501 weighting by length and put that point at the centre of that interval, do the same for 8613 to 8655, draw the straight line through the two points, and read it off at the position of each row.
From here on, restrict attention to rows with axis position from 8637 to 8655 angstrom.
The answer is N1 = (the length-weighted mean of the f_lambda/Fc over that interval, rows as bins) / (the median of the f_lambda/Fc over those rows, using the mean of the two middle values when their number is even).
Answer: 1.01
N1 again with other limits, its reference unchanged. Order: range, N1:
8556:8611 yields 0.99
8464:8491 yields 1.02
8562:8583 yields 0.99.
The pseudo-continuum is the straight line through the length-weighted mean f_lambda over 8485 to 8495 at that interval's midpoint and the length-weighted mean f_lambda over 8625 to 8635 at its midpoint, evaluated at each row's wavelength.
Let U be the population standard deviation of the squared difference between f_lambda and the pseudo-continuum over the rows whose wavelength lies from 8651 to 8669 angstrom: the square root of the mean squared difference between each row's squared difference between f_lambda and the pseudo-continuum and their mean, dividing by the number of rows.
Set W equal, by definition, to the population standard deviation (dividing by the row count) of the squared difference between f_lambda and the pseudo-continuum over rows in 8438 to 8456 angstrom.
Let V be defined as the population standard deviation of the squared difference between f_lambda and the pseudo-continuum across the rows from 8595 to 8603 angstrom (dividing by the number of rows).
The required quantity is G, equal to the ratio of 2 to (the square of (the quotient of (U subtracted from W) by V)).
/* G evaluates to 0.05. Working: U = 5.0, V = 0.67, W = 1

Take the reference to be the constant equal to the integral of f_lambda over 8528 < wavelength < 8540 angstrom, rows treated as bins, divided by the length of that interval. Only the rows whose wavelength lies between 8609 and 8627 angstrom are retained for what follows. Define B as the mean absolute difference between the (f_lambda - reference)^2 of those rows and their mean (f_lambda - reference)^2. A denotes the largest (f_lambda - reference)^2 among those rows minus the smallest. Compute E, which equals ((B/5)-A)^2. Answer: 285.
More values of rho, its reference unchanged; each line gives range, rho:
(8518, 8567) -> 0.1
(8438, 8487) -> 0.3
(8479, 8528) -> 0.0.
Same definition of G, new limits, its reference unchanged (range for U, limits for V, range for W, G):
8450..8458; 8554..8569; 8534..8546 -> 0.00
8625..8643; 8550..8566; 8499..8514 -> 0.02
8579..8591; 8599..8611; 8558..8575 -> 0.04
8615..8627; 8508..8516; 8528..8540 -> 0.00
